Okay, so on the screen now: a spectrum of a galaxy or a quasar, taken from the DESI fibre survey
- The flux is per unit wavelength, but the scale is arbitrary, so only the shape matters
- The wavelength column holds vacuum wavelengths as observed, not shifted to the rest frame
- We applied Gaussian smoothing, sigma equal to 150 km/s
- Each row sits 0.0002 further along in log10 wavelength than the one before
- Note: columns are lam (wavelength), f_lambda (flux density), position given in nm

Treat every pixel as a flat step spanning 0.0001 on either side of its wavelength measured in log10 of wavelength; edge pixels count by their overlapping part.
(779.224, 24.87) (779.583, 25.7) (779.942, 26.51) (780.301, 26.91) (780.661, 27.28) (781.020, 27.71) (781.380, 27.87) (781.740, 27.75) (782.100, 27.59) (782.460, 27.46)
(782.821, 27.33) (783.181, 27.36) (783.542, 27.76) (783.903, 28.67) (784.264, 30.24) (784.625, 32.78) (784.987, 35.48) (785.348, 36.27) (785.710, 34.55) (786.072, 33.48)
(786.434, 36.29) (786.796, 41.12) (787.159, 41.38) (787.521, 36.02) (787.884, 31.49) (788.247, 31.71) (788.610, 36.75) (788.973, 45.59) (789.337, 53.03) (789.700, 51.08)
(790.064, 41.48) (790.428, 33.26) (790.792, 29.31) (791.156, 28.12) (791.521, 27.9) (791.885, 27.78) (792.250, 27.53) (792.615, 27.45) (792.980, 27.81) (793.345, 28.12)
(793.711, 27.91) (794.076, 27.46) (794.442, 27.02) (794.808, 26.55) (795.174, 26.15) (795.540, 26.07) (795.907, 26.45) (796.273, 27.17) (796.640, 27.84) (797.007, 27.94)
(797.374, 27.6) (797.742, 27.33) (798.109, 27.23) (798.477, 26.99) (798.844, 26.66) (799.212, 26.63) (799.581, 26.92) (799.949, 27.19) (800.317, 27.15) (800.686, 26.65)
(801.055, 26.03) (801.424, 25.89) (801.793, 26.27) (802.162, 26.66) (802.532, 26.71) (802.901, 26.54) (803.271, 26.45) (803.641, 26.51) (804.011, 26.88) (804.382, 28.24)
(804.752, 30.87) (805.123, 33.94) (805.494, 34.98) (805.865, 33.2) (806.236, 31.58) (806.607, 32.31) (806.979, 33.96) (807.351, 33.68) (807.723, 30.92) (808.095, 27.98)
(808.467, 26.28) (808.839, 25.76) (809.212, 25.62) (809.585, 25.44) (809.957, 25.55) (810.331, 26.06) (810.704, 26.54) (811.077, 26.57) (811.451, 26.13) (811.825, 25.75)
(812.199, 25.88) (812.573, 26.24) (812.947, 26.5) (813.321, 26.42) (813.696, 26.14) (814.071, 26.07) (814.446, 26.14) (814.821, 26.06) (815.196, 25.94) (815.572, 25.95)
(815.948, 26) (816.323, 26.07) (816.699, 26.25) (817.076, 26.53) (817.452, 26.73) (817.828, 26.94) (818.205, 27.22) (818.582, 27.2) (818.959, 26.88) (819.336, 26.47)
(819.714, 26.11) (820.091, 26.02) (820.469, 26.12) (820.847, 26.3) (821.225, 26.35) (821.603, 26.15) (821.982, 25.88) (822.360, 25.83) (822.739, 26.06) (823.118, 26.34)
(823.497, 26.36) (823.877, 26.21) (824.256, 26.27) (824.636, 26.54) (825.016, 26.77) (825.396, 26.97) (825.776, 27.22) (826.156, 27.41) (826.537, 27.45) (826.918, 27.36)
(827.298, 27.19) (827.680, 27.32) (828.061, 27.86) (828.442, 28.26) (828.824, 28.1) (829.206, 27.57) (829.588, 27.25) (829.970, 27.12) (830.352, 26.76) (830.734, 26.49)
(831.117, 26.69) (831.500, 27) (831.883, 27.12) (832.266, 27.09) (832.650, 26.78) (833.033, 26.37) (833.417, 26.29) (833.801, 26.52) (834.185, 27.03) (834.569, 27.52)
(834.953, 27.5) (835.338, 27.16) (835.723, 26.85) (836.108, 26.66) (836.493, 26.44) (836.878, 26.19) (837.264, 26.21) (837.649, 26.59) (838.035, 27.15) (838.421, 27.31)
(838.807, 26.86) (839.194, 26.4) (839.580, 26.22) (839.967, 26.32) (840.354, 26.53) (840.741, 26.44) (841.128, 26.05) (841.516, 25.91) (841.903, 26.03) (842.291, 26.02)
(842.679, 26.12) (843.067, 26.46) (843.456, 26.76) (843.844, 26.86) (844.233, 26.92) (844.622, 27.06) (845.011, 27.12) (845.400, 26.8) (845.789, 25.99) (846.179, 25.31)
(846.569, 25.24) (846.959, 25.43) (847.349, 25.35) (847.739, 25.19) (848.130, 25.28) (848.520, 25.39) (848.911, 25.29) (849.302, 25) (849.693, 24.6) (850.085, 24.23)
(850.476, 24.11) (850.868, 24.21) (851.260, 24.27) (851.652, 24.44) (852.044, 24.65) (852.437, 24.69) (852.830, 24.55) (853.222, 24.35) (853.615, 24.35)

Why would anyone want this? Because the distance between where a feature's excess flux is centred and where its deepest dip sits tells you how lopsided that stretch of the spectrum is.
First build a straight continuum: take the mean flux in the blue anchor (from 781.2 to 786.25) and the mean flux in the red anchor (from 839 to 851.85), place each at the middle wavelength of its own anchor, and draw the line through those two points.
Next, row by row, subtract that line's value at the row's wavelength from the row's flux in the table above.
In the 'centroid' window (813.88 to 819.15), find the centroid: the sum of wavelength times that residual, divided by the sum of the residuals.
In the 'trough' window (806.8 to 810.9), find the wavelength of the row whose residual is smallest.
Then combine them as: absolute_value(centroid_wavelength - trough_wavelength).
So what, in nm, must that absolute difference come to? 6.39 nm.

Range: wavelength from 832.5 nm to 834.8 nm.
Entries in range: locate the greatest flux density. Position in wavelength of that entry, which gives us 834.569 nm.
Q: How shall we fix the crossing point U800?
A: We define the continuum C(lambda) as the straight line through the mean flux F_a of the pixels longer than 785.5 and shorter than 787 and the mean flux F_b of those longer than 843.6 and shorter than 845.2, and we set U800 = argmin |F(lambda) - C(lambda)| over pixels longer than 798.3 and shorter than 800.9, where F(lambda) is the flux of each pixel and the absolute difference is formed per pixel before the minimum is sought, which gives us 800.317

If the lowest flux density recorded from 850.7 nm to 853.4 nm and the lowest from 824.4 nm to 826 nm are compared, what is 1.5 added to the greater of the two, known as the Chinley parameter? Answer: 28.0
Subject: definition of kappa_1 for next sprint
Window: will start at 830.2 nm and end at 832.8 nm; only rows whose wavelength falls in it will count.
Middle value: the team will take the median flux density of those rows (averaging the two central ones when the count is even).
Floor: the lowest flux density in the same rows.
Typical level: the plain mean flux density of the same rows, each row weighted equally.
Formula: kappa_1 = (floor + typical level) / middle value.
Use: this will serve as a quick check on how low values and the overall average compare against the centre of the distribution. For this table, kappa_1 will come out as 1.992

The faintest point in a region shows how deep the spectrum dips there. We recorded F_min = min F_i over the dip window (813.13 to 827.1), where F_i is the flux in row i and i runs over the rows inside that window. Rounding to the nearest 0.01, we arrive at 25.83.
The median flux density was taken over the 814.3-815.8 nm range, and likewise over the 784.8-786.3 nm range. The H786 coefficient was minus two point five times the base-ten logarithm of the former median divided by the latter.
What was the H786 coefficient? 0.32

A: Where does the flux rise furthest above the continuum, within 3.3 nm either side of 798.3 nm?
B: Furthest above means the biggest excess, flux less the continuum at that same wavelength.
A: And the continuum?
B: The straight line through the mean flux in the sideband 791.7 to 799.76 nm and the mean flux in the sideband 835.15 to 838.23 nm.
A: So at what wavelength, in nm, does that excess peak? 797.007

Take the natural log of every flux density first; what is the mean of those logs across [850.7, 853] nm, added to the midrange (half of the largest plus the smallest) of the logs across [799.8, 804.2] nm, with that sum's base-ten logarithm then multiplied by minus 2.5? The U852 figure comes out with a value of -2.028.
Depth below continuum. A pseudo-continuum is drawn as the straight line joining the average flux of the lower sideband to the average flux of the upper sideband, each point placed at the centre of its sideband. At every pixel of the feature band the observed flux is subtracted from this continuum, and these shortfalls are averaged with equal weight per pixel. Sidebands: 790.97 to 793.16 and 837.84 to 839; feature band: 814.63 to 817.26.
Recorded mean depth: 1.3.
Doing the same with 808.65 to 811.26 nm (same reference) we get 1.6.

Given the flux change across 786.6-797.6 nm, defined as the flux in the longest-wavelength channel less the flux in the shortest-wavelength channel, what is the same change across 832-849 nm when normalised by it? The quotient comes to 0.1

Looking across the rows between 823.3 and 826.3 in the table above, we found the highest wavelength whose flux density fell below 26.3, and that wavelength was 824.256 nm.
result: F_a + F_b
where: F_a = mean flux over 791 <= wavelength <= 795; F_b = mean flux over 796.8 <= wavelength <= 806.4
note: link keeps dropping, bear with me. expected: 56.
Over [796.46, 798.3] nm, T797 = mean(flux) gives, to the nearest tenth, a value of 27.6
